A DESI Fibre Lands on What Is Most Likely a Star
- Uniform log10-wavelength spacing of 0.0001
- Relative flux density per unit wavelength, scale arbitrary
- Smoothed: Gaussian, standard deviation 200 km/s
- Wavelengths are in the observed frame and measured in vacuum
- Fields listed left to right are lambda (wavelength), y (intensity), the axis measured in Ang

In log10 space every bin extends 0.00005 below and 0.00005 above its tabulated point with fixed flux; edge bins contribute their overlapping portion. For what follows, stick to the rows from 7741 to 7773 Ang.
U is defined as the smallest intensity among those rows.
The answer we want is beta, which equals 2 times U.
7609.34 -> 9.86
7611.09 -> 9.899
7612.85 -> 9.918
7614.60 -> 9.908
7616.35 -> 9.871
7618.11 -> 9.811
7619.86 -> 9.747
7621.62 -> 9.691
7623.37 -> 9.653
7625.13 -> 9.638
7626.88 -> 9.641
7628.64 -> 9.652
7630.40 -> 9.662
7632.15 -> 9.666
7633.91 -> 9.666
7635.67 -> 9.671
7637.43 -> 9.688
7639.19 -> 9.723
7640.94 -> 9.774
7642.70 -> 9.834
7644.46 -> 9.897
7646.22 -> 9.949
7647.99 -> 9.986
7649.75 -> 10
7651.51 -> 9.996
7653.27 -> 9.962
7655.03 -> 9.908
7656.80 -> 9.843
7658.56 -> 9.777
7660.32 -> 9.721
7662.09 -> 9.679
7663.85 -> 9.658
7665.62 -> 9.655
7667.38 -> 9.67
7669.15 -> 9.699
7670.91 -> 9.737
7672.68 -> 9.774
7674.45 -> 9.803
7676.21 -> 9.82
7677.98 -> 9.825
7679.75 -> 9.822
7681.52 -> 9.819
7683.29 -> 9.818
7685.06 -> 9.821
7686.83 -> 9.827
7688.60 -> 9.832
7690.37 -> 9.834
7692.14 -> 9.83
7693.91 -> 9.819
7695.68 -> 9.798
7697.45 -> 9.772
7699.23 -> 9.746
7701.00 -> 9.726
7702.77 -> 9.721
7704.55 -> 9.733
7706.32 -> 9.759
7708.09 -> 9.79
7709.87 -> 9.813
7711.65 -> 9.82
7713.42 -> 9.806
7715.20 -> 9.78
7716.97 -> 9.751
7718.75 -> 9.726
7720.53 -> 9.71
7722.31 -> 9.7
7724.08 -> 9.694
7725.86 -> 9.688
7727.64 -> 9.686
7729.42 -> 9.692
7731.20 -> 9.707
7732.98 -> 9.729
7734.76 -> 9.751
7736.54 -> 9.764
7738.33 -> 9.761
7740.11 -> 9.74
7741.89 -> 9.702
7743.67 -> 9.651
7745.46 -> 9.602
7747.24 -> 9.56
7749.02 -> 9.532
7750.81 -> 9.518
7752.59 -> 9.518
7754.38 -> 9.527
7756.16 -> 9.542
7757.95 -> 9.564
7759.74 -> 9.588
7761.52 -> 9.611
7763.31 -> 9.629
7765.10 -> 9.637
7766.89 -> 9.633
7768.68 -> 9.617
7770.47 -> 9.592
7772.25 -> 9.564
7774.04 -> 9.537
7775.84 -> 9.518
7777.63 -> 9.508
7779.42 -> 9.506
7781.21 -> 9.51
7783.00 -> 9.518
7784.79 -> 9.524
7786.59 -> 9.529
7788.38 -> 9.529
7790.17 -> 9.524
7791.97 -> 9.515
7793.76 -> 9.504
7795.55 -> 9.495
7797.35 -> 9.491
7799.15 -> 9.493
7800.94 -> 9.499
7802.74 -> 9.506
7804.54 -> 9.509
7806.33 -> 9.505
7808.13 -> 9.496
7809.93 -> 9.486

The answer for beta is 19.0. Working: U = 9.518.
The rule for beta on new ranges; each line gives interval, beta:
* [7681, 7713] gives 19.4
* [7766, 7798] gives 19.0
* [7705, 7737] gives 19.4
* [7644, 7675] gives 19.3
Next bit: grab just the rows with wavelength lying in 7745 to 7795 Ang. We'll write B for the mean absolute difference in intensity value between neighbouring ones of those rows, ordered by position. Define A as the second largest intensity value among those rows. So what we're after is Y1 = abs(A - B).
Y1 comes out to 9.62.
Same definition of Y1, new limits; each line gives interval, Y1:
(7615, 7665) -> 9.96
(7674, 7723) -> 9.82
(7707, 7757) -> 9.79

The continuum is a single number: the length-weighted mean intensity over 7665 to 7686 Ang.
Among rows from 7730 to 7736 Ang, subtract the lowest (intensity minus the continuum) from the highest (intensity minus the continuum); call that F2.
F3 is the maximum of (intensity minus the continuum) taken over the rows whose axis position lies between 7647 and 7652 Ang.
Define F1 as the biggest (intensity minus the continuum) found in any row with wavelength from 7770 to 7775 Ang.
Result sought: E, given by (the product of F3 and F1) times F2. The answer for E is -0.0018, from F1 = -0.18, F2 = 0.044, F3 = 0.23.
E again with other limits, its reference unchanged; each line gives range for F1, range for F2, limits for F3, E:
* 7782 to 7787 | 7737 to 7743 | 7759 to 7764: 0.0021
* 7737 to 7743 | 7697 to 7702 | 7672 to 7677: 0.0000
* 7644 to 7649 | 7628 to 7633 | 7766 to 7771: -0.0004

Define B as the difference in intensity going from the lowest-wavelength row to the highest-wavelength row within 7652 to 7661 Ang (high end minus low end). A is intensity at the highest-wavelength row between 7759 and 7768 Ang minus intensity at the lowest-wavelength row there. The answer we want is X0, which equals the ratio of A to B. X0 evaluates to -0.2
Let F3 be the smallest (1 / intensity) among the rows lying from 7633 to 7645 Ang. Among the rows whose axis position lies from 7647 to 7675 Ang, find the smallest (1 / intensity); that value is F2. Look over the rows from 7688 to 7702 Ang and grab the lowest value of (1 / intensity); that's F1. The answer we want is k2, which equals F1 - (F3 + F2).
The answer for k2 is -0.0994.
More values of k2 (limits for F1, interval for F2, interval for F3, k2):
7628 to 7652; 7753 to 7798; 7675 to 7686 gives -0.1055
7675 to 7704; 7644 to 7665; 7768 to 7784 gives -0.1023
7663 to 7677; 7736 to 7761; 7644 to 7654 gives -0.1006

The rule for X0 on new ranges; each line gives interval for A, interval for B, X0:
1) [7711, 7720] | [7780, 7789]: -4.9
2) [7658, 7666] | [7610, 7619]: 1.4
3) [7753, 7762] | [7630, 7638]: 3.2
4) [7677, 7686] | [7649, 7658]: 0.0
